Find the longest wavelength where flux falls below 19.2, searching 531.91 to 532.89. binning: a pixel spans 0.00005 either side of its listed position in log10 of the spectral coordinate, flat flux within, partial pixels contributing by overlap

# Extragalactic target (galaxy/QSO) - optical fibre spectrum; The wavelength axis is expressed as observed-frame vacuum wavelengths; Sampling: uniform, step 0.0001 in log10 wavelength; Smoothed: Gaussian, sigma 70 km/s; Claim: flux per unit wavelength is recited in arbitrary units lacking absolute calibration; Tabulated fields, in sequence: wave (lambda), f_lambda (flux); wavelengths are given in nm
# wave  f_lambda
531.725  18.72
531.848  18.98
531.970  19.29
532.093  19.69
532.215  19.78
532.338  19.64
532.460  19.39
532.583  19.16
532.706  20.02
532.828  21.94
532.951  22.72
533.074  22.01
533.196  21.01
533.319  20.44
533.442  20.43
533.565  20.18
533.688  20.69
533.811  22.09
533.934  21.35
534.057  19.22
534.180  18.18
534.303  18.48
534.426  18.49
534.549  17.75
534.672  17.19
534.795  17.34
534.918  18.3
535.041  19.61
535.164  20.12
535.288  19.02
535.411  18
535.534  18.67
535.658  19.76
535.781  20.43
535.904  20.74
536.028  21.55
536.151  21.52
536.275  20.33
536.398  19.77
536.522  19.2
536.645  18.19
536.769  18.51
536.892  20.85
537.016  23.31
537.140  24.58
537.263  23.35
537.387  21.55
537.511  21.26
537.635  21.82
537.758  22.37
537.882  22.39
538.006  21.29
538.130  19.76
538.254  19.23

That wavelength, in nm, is 532.583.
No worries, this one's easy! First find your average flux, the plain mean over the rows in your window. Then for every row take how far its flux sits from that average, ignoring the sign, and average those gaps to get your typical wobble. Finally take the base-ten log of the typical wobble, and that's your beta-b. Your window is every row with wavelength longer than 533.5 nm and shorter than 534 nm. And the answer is -0.19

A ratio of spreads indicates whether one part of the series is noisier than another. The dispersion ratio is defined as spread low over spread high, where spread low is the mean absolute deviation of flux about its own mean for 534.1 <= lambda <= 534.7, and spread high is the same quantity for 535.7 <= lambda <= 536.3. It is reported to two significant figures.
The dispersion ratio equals 0.88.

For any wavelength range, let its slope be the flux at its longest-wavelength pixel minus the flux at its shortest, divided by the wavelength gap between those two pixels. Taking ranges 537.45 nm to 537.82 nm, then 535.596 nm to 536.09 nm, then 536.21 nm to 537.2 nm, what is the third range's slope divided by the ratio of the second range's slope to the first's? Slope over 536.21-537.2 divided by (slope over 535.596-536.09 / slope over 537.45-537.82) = 5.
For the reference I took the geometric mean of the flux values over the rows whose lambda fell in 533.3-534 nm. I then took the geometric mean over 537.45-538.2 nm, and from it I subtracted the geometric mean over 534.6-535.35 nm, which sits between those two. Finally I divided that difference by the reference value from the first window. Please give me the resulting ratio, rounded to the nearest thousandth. 0.139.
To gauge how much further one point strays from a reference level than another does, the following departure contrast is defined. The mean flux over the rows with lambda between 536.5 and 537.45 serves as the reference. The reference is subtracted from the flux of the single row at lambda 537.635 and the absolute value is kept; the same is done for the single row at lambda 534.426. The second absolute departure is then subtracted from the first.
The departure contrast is -2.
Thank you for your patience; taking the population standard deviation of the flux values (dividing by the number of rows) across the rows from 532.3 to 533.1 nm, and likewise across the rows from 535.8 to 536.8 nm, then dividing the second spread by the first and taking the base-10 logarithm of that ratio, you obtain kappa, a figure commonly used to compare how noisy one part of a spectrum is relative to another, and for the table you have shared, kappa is -0.05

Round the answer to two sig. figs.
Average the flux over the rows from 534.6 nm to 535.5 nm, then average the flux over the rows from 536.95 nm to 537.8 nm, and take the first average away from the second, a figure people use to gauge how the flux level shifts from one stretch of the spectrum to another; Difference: 4.1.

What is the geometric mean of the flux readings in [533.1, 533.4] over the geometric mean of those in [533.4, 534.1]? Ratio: 1.00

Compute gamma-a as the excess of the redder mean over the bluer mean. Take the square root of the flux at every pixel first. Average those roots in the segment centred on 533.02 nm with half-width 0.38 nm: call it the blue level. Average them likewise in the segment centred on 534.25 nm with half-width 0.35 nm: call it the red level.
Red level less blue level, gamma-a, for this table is -0.3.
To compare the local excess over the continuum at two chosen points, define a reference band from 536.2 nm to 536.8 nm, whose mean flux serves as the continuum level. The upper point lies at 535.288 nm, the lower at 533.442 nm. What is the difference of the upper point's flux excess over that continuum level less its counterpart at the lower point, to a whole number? -1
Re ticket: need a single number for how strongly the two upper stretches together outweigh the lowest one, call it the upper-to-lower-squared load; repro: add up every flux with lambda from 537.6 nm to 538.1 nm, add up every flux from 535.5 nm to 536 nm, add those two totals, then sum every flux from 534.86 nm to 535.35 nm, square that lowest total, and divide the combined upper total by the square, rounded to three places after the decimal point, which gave 0.028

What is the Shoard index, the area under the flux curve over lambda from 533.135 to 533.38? 5.1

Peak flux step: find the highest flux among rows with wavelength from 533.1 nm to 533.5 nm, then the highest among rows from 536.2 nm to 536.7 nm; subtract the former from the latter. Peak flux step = -0.7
